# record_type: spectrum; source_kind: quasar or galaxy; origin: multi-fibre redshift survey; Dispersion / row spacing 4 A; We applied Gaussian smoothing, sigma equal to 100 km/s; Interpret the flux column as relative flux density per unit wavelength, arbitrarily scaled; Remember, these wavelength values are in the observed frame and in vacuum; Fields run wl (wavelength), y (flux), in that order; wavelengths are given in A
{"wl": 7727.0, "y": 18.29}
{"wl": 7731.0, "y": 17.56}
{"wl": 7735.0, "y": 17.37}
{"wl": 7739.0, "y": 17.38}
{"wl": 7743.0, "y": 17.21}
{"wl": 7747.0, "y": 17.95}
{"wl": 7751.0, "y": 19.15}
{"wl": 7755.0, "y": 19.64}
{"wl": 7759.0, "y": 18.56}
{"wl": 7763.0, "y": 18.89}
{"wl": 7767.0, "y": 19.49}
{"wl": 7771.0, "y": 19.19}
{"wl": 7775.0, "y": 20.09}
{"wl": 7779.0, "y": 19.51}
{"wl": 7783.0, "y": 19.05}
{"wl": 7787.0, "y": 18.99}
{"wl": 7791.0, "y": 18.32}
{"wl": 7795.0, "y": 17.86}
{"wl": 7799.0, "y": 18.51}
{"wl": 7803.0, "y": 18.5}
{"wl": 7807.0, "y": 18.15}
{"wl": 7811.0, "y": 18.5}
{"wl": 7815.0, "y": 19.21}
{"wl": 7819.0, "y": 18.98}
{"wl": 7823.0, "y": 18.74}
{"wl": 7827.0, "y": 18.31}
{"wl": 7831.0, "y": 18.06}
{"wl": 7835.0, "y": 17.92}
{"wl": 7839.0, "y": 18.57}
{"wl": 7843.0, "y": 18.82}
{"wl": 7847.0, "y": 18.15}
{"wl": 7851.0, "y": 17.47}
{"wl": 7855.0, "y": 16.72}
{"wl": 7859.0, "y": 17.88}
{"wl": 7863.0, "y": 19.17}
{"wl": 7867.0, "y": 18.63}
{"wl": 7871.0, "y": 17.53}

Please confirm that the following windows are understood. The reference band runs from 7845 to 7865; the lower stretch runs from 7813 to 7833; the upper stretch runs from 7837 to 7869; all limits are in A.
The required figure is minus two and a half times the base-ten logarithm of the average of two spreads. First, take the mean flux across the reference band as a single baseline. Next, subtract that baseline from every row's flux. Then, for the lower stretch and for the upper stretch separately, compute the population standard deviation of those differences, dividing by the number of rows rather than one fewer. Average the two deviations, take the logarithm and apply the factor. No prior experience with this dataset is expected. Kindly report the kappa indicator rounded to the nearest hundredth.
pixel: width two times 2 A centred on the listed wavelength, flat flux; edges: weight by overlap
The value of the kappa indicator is 0.58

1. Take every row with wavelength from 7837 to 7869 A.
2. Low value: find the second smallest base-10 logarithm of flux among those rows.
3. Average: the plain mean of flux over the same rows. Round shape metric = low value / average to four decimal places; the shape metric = 0.0683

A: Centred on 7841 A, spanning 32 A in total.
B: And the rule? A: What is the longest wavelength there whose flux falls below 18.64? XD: 7855.0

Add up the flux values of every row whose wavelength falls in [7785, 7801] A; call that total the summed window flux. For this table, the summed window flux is 73.7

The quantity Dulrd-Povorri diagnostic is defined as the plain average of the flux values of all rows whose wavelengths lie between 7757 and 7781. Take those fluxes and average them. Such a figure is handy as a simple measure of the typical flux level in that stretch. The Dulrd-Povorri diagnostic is 19.3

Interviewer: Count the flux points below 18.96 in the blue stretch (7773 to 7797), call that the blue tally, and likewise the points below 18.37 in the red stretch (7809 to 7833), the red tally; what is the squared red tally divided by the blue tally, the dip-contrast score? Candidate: 2.0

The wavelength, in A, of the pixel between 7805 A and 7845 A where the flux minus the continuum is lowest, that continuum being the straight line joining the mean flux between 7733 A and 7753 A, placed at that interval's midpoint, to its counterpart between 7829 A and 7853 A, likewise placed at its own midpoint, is 7835.0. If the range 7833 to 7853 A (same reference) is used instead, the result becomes 7851.0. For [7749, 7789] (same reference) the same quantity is 7759.0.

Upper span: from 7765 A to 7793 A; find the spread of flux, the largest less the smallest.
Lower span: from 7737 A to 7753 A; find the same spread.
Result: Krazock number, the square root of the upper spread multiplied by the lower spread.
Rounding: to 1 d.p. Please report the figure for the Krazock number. 1.9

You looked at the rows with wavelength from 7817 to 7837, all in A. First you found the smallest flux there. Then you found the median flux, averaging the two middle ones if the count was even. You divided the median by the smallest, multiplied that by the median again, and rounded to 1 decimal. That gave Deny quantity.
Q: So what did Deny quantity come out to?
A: 18.7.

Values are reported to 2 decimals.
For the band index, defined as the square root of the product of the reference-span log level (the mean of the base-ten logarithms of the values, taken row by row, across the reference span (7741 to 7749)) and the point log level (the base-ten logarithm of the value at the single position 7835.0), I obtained 1.25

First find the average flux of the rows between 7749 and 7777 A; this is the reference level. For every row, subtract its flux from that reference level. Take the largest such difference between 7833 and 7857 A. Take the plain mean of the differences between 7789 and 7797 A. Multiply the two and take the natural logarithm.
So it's 1.1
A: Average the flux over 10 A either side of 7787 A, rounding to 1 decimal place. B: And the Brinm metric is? 18.7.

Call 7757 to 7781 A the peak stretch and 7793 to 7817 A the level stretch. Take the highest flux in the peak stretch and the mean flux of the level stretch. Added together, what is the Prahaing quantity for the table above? 38.5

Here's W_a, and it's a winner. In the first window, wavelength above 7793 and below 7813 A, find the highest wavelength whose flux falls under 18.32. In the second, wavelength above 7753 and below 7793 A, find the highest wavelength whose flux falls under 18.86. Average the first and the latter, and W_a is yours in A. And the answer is 7799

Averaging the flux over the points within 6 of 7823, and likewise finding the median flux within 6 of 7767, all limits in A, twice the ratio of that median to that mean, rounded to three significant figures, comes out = 2.05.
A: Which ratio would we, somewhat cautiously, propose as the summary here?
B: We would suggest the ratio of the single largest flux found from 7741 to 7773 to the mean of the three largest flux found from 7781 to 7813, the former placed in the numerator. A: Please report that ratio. 1.04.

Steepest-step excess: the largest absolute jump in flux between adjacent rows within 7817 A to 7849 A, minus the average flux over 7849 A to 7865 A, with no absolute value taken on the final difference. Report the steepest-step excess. -17.1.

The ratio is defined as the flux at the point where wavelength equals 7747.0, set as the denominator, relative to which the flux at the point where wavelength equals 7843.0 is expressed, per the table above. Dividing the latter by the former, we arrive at 1.05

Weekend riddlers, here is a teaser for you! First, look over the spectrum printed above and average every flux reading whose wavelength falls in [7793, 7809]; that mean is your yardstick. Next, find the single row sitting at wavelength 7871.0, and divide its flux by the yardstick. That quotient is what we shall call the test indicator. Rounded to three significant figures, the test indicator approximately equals 0.960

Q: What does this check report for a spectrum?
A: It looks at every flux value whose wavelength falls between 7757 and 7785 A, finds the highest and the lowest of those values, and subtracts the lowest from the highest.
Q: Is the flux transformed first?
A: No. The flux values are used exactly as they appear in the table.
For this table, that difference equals 1.5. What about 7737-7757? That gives 2.4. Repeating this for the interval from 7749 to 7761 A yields 1.1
